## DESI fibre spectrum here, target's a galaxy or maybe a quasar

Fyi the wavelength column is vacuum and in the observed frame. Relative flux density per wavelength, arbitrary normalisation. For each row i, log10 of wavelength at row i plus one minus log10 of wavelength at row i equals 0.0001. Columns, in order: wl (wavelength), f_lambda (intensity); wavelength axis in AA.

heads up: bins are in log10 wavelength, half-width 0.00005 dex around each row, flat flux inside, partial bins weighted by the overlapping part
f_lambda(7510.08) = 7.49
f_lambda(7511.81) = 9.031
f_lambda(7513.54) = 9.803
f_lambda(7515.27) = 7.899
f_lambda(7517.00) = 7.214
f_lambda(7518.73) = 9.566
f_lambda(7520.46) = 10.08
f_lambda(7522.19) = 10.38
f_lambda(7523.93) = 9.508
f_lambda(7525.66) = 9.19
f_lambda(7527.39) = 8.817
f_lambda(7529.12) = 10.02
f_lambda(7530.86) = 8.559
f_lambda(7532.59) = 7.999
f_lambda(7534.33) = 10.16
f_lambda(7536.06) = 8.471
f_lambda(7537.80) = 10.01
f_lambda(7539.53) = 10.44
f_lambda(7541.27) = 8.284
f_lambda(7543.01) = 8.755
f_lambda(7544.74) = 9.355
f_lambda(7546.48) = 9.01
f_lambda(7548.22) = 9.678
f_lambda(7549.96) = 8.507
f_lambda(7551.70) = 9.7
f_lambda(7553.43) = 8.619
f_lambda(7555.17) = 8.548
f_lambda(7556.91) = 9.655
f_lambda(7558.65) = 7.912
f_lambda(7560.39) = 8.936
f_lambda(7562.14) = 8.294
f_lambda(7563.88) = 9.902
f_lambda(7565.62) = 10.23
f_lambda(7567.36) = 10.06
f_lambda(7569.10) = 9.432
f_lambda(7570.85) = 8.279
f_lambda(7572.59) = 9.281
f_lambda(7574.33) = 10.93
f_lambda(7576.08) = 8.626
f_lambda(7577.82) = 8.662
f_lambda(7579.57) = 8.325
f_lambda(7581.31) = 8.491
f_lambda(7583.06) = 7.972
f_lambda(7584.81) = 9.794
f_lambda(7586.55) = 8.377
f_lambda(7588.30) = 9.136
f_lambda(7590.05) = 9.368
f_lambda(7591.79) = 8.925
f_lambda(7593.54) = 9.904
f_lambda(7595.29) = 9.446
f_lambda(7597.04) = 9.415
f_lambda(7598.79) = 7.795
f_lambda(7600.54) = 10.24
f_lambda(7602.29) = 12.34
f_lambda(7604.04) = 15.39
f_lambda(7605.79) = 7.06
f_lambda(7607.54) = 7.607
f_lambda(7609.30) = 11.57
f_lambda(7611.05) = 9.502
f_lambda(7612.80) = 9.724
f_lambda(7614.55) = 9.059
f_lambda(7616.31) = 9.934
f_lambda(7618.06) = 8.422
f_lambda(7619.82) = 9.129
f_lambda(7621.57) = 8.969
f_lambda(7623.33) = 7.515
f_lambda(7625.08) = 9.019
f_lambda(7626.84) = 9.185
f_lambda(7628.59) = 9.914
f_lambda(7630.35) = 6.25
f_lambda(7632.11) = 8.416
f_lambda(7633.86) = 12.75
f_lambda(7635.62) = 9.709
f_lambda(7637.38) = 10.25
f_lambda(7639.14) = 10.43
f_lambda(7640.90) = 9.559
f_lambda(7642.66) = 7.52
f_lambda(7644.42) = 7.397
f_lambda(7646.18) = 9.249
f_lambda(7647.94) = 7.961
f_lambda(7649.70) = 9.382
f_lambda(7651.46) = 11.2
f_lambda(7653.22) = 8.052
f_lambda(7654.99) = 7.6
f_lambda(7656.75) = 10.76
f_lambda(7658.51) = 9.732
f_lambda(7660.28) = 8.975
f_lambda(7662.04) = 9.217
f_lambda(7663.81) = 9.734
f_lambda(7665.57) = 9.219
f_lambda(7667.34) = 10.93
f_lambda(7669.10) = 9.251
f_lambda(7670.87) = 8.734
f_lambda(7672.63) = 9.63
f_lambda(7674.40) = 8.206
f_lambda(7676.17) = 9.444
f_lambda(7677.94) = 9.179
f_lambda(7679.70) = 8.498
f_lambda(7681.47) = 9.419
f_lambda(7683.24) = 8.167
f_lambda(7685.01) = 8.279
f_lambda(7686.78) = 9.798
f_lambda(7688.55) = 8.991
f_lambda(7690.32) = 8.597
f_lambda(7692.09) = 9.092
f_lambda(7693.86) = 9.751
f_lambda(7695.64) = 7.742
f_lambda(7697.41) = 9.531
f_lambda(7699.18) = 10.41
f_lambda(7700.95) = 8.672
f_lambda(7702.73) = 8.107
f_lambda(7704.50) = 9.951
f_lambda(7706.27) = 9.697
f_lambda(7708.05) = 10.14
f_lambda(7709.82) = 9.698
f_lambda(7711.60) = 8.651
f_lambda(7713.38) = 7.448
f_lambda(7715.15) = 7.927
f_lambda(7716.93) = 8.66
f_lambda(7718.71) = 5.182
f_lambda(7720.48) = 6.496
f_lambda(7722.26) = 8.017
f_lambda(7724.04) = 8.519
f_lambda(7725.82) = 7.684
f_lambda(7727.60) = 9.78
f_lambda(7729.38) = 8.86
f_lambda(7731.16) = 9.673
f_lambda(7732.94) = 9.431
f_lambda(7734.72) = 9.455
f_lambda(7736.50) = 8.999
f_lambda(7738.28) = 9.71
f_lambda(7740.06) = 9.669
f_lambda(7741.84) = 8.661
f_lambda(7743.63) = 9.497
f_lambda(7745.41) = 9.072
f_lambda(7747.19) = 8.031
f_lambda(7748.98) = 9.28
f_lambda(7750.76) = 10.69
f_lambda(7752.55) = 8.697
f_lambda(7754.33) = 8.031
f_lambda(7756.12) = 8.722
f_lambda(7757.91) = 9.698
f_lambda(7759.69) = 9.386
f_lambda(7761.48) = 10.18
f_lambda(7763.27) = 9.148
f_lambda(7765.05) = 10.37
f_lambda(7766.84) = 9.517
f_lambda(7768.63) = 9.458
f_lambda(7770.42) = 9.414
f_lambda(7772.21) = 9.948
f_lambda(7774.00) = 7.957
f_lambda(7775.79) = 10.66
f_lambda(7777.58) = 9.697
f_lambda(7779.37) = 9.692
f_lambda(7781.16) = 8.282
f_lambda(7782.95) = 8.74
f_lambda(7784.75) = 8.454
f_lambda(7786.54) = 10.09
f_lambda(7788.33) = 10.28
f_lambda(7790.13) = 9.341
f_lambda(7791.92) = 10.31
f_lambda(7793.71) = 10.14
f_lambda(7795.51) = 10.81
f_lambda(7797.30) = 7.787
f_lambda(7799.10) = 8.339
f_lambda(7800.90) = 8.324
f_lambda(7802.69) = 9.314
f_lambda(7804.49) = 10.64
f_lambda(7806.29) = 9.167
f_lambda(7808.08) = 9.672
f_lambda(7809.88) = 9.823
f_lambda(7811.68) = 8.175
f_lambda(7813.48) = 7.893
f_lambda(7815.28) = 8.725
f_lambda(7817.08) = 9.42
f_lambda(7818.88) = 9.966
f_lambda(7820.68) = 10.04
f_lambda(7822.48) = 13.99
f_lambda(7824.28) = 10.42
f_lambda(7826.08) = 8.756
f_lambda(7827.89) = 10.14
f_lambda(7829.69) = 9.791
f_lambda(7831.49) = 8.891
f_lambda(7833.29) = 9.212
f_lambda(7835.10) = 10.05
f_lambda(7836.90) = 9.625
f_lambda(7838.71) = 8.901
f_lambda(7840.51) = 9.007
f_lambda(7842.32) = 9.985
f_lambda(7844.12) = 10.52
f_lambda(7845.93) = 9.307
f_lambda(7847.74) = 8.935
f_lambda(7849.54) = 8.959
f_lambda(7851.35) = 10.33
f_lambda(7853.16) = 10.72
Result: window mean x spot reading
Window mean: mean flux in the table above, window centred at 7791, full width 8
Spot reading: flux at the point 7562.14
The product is 83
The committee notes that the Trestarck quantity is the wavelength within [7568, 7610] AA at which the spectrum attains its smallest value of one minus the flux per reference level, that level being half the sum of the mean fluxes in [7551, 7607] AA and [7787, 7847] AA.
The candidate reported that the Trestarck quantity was 7604.04 AA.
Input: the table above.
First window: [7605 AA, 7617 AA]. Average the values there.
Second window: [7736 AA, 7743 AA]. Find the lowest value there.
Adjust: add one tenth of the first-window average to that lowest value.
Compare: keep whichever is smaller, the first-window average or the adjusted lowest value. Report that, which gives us 9.21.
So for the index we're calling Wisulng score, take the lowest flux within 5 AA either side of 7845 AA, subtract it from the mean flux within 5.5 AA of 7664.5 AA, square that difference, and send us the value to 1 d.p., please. 0.4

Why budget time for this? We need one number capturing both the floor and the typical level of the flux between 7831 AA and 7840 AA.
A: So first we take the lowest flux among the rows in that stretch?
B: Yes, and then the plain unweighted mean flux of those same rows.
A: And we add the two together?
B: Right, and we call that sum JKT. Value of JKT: 18.2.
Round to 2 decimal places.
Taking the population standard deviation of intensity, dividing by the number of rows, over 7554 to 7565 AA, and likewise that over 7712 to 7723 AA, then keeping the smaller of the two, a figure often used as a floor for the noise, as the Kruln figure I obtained 0.71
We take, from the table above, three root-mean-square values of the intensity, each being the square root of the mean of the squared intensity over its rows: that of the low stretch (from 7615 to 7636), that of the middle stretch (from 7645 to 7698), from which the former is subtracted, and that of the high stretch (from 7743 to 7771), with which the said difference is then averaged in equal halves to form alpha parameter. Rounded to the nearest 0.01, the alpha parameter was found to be 4.66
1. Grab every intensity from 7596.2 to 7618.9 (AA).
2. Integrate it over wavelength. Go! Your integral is 224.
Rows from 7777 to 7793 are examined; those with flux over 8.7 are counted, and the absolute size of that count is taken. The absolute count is 7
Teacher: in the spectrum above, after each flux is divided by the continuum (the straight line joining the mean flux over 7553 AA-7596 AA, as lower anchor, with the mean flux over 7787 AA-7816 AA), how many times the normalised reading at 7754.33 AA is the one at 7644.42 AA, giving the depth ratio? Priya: 0.93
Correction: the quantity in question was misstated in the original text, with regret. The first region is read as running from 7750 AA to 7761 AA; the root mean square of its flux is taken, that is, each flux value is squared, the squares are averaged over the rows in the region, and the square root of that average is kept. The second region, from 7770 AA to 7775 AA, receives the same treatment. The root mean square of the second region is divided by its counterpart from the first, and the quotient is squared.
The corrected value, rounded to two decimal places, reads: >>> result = 0.98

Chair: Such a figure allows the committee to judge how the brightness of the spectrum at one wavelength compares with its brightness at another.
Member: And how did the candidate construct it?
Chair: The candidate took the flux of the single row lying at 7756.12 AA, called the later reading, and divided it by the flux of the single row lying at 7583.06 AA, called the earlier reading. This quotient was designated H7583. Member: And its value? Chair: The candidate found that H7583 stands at 1.09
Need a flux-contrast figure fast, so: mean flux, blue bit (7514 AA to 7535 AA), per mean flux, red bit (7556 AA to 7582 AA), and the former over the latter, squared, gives 1.00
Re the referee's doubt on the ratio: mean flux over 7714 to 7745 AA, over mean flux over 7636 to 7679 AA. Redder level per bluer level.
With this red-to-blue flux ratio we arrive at 0.93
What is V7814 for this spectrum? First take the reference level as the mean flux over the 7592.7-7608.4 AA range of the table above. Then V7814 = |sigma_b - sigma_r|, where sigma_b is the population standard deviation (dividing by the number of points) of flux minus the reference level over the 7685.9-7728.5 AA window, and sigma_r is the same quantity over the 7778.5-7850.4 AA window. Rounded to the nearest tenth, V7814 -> 0.1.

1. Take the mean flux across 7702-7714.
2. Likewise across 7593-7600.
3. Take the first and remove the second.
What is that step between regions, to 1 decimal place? 0.0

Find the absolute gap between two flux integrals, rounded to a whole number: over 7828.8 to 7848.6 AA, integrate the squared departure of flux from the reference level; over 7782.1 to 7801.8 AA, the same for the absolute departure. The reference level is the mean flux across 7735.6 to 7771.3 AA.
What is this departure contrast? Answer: 12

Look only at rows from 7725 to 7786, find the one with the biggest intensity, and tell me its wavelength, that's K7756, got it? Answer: 7750.76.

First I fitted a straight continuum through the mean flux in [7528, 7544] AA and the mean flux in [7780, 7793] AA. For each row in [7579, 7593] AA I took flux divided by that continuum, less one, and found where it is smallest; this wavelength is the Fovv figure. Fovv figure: 7583.06 AA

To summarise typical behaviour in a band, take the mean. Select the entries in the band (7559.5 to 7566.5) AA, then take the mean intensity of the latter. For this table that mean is 9.3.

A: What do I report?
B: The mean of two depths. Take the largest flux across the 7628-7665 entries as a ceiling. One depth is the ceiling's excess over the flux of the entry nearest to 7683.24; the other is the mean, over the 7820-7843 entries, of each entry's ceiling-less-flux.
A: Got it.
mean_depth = 3.71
